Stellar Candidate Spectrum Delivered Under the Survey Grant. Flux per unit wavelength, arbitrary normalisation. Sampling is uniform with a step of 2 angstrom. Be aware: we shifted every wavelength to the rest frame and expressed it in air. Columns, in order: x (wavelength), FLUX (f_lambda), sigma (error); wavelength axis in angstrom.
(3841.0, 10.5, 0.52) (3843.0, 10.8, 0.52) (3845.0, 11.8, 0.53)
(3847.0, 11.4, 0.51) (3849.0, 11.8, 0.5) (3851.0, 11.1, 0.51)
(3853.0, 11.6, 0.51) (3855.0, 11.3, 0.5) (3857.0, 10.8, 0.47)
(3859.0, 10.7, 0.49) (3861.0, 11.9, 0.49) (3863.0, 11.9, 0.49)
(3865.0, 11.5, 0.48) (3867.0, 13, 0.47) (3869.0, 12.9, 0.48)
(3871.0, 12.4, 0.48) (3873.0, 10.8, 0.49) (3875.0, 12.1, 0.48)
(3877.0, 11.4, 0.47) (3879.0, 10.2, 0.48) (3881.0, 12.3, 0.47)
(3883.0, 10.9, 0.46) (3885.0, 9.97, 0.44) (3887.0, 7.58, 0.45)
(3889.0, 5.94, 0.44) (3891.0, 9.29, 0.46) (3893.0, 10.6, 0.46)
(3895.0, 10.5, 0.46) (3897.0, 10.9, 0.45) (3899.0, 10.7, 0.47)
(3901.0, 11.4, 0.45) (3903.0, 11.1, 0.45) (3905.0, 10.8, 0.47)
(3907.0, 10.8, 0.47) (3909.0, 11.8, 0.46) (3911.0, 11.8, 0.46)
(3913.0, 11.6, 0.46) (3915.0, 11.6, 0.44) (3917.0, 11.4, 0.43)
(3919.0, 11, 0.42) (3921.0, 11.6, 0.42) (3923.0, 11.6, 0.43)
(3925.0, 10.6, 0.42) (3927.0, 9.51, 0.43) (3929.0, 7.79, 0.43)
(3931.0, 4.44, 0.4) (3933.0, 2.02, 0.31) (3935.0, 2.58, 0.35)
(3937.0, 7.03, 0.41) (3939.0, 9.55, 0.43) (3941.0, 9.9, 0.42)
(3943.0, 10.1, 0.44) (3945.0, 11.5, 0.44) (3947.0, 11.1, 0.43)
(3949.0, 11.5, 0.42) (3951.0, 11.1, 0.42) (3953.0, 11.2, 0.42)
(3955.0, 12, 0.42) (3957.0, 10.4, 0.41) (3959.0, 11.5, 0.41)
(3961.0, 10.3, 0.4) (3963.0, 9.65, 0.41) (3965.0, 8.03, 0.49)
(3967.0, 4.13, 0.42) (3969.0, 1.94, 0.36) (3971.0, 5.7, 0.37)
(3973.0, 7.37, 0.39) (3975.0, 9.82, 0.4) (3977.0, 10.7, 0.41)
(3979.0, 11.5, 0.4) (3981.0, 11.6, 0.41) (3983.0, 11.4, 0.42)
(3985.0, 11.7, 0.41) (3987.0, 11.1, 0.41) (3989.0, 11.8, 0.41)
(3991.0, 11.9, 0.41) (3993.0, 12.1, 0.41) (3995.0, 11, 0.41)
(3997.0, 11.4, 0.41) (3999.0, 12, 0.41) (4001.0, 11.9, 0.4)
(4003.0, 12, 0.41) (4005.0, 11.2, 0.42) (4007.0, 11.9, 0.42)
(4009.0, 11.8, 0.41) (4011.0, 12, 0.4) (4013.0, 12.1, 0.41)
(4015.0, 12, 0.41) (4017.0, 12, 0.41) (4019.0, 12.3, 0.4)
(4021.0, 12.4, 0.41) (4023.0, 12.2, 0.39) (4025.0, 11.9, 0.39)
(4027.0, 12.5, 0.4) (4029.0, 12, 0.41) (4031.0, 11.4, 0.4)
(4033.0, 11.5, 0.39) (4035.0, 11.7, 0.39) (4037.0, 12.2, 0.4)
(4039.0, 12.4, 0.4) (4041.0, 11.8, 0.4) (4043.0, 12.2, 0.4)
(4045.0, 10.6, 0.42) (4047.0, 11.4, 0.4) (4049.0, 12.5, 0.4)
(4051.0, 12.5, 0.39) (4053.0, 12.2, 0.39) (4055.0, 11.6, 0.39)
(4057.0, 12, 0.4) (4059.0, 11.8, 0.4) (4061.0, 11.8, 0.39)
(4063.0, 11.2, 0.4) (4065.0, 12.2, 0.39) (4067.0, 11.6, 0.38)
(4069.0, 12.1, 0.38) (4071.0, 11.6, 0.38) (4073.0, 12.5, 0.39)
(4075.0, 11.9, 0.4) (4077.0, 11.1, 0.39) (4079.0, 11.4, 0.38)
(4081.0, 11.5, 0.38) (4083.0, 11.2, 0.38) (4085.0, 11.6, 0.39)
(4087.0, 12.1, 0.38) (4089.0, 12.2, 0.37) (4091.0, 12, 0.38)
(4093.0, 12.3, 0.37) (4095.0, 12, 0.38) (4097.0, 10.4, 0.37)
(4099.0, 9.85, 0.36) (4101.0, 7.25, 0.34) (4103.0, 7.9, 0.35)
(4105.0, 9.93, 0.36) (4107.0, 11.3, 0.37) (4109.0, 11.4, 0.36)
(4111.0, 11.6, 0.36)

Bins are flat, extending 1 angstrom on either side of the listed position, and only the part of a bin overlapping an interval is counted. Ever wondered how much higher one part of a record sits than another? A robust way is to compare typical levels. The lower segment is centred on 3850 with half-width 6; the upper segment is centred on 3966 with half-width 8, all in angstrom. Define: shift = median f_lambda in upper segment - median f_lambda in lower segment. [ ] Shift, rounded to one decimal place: -3.8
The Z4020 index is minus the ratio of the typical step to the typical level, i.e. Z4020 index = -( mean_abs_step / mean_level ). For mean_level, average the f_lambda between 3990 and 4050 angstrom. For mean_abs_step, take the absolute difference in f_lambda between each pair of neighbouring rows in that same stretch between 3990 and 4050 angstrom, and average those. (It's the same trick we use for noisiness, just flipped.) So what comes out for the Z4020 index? -0.037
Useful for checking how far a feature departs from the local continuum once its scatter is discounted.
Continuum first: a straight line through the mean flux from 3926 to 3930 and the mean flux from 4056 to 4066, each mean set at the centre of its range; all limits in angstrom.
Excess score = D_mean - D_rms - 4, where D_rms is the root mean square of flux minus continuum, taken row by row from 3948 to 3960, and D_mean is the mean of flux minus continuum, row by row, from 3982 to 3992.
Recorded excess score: -4.5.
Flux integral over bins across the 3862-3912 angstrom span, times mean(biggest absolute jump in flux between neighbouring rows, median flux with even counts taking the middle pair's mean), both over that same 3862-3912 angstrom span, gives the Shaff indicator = 3884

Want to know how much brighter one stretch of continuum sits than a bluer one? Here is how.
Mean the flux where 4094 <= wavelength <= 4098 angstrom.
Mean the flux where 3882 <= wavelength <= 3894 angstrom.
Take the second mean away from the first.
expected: 2.2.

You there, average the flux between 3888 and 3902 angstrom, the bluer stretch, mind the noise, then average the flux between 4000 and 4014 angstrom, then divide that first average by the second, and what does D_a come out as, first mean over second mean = 0.84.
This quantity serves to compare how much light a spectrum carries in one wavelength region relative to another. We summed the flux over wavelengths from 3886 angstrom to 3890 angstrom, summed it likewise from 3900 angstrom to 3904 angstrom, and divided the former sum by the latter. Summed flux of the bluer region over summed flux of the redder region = 0.60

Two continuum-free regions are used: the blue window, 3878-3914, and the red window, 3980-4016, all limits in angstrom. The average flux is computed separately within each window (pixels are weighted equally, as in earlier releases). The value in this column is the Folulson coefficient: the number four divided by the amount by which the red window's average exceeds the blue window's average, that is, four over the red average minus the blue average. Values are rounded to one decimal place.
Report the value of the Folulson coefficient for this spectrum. 3.2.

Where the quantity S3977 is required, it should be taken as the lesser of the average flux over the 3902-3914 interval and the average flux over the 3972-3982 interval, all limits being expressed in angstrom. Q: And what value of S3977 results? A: 10.2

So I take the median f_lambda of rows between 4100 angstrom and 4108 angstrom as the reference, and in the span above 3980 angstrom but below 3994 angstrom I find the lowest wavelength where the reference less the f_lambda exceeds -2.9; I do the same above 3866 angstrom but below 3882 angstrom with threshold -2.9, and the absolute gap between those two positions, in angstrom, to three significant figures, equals 108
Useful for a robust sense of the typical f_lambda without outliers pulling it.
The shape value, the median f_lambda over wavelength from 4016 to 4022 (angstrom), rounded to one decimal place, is 12.3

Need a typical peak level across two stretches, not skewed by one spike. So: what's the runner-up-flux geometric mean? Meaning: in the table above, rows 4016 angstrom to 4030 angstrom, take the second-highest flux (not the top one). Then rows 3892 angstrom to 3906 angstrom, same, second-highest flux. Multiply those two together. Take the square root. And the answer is 11.7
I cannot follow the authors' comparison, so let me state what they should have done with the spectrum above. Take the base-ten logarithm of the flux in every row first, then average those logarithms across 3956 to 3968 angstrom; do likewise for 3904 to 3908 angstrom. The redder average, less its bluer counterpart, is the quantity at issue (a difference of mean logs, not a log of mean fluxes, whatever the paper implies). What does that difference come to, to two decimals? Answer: -0.10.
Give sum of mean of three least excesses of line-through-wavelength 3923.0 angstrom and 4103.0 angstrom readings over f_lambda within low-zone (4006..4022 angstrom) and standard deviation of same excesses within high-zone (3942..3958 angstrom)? -2.0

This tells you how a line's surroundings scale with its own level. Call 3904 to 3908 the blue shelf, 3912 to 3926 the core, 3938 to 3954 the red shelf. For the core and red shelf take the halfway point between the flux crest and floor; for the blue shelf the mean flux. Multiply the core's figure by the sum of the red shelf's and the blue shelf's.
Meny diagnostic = 237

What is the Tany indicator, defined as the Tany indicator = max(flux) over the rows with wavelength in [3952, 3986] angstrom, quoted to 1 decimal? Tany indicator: 12.0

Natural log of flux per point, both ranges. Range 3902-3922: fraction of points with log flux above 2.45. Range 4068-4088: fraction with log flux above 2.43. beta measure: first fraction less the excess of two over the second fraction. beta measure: -0.7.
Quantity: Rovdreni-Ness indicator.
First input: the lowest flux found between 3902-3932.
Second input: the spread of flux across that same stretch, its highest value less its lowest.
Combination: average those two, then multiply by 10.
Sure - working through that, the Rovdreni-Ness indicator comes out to 59.0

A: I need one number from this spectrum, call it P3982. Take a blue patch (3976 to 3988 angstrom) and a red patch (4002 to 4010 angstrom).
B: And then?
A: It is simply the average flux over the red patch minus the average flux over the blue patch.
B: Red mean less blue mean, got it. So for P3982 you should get 0.4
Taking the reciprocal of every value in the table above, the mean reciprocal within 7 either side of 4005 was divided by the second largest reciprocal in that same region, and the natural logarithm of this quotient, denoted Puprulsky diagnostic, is 0.00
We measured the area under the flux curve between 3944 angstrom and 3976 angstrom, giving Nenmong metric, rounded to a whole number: 294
